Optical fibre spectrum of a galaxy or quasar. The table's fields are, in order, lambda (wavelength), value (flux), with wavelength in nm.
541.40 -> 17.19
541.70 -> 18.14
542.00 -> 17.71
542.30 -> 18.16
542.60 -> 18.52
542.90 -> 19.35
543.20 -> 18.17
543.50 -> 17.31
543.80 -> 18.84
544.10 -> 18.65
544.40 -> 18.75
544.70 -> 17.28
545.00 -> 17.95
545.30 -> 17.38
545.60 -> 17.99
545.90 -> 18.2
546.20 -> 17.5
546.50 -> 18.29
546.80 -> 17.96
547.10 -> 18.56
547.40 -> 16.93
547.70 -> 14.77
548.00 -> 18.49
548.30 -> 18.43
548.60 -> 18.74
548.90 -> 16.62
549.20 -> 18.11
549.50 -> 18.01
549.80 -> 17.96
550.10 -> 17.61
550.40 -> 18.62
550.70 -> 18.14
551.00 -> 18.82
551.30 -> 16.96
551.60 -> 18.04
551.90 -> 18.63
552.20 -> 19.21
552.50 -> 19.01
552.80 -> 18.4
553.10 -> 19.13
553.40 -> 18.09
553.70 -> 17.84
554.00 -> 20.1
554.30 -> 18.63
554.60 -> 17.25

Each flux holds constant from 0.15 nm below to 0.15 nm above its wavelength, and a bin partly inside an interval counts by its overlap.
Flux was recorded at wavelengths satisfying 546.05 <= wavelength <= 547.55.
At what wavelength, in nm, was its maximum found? 547.10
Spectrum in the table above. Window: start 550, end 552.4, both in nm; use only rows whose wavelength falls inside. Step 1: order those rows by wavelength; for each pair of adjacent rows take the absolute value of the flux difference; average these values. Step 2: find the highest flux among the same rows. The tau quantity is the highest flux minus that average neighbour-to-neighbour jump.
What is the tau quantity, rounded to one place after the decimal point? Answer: 18.3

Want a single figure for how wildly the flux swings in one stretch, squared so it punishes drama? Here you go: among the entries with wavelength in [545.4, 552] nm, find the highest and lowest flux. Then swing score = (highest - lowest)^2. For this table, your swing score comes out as 16.4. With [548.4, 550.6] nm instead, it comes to 4.5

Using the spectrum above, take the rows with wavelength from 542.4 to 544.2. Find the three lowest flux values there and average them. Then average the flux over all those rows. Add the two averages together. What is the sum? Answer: 36.5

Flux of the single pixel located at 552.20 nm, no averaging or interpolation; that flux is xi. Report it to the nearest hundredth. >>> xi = 19.21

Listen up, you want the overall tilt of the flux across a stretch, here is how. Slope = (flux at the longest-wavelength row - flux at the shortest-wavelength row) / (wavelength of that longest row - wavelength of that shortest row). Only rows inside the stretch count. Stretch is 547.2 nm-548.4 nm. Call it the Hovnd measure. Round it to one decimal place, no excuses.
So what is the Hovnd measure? 1.7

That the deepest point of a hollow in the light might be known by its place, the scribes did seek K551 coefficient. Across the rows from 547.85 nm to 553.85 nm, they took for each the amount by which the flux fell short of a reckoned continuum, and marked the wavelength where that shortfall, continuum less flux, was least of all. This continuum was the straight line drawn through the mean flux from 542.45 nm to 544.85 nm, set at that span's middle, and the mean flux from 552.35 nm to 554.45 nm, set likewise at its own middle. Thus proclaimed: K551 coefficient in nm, 552.20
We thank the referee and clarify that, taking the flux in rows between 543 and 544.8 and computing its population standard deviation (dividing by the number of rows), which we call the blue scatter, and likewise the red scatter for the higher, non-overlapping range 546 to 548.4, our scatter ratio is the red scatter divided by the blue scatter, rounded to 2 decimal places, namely 1.84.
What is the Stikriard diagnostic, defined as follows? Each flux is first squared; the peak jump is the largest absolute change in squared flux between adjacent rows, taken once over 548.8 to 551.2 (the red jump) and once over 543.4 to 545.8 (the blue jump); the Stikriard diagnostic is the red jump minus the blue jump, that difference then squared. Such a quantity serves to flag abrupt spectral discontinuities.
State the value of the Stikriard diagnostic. 13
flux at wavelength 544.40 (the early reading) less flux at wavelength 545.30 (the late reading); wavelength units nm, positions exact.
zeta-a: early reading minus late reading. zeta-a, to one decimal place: 1.4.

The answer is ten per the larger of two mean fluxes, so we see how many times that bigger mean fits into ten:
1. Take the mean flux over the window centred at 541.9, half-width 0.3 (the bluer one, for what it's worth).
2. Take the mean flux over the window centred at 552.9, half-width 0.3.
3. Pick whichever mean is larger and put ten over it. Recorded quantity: 0.533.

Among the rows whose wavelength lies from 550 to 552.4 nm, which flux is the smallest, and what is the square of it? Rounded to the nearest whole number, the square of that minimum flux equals 288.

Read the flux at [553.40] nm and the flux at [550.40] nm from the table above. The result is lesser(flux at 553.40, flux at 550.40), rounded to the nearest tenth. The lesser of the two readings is 18.1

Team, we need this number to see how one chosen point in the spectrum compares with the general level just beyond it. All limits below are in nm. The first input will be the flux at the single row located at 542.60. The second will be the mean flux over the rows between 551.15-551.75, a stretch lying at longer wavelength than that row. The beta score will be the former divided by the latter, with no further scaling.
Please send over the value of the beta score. 1.06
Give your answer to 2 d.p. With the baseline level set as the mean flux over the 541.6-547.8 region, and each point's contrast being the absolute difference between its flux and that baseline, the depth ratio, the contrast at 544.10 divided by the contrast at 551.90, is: 1.03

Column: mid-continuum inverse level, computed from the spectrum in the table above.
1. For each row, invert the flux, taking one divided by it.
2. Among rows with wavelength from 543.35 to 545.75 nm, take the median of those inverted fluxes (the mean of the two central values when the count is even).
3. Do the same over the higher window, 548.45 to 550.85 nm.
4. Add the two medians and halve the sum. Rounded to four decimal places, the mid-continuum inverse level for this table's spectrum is 0.0555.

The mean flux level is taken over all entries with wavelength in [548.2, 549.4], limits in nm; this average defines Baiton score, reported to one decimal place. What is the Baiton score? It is 18.0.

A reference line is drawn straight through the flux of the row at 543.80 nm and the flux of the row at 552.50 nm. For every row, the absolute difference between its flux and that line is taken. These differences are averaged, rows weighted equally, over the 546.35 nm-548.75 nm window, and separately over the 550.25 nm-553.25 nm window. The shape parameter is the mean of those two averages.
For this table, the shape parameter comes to 0.85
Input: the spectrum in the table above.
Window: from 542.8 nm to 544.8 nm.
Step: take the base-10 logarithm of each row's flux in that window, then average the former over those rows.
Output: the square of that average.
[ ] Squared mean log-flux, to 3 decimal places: 1.595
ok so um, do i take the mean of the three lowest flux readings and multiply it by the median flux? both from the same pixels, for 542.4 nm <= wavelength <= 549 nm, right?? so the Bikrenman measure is 293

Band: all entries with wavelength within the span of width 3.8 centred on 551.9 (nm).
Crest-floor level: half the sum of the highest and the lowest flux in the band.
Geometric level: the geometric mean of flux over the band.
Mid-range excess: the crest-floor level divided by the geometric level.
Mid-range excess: 0.99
